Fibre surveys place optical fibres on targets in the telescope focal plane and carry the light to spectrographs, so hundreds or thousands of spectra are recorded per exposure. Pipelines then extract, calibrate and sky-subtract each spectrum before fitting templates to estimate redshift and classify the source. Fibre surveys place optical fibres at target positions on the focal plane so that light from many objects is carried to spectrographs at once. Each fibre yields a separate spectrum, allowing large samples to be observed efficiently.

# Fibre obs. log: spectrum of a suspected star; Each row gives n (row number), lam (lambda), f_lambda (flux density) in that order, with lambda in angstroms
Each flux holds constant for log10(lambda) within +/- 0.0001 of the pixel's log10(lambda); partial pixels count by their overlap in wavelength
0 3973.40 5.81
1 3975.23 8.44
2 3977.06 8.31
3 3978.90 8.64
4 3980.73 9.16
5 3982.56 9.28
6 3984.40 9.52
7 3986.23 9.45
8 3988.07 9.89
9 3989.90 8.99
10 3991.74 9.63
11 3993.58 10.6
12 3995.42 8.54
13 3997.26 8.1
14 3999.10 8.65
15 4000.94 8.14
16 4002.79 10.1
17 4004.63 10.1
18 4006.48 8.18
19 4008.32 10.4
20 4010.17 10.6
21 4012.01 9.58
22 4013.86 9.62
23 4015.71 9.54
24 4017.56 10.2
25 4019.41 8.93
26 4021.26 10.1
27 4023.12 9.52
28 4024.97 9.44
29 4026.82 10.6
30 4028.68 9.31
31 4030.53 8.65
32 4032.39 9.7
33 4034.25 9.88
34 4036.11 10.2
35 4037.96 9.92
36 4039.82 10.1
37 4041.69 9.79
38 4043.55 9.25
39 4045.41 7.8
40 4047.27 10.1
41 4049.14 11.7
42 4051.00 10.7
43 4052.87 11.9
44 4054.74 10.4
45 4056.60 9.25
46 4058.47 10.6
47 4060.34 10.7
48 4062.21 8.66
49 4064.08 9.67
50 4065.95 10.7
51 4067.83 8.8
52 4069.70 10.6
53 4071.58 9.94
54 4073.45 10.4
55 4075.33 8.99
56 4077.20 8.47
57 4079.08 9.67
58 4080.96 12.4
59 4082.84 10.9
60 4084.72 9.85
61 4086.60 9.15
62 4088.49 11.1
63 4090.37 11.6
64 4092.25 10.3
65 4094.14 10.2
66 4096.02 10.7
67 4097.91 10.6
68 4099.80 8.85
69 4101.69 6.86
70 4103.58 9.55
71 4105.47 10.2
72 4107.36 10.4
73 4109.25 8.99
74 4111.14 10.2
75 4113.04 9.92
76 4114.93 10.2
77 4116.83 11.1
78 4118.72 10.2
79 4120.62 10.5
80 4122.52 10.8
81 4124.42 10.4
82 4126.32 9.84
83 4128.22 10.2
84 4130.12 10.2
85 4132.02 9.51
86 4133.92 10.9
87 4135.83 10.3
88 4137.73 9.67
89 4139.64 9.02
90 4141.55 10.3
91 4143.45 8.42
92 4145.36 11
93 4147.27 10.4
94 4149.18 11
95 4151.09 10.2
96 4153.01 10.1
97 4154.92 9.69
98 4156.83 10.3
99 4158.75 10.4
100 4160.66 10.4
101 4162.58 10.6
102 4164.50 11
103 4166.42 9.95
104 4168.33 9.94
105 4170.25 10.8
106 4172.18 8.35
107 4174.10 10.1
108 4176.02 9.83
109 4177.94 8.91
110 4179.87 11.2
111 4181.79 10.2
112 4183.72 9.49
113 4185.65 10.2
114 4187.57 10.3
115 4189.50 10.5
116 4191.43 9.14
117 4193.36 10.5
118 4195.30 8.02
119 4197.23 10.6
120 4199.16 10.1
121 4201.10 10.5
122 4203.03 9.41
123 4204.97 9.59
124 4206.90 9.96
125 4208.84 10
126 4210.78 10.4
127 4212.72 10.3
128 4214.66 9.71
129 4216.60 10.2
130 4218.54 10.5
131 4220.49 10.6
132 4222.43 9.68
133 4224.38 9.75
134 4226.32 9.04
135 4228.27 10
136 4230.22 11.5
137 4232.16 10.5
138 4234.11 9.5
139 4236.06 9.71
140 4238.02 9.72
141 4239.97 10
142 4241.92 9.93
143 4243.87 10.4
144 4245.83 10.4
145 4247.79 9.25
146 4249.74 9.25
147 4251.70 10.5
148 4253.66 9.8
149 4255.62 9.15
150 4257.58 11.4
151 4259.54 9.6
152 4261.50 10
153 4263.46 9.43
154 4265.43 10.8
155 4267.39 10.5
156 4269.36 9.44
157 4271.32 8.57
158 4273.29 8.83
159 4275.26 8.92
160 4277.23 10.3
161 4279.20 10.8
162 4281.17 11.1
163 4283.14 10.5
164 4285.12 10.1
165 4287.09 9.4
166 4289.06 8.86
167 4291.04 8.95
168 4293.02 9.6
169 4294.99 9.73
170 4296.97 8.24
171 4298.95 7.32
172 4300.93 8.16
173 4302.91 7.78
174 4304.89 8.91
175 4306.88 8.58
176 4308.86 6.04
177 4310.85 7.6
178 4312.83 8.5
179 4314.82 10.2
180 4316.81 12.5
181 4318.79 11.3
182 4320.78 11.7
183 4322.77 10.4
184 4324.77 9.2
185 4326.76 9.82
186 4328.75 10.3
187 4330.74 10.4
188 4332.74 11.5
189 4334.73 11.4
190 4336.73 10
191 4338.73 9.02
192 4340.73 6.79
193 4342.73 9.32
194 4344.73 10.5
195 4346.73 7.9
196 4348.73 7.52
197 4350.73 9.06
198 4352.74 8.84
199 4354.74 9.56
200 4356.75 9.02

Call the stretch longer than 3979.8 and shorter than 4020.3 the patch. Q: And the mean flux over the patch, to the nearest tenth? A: 9.4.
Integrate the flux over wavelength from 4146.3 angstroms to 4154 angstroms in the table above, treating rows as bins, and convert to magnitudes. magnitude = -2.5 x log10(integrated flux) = -4.8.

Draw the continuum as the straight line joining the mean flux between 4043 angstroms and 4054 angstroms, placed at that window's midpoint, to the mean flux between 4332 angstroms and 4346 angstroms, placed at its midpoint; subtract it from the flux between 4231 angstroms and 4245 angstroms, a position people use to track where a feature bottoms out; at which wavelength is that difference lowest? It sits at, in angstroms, 4234.11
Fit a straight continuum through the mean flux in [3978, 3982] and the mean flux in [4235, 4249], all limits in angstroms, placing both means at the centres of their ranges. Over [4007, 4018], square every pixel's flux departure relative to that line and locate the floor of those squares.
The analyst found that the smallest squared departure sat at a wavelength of 4015.71 angstroms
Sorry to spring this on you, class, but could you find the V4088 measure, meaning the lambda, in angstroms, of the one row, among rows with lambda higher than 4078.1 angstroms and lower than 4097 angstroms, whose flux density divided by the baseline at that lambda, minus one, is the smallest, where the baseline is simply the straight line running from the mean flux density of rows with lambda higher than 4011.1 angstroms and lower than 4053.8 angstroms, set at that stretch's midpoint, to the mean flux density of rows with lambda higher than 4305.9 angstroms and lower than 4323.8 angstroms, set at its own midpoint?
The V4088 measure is 4086.60 angstroms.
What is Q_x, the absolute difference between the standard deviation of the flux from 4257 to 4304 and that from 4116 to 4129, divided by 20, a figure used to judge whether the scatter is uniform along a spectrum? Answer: 0.033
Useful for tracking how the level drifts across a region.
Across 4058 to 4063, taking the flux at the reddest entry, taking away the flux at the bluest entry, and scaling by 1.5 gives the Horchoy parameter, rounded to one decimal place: -2.9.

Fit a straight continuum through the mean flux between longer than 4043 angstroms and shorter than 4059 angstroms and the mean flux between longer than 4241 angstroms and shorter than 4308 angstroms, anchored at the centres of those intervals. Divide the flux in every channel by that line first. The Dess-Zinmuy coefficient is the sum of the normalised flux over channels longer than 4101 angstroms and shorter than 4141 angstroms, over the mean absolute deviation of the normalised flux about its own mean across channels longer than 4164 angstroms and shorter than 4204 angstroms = 326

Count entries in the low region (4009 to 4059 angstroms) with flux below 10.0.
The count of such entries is 15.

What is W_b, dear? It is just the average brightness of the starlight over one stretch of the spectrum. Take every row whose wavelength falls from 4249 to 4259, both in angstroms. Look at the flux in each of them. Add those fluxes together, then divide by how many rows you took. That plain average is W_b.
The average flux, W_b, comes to 10.0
